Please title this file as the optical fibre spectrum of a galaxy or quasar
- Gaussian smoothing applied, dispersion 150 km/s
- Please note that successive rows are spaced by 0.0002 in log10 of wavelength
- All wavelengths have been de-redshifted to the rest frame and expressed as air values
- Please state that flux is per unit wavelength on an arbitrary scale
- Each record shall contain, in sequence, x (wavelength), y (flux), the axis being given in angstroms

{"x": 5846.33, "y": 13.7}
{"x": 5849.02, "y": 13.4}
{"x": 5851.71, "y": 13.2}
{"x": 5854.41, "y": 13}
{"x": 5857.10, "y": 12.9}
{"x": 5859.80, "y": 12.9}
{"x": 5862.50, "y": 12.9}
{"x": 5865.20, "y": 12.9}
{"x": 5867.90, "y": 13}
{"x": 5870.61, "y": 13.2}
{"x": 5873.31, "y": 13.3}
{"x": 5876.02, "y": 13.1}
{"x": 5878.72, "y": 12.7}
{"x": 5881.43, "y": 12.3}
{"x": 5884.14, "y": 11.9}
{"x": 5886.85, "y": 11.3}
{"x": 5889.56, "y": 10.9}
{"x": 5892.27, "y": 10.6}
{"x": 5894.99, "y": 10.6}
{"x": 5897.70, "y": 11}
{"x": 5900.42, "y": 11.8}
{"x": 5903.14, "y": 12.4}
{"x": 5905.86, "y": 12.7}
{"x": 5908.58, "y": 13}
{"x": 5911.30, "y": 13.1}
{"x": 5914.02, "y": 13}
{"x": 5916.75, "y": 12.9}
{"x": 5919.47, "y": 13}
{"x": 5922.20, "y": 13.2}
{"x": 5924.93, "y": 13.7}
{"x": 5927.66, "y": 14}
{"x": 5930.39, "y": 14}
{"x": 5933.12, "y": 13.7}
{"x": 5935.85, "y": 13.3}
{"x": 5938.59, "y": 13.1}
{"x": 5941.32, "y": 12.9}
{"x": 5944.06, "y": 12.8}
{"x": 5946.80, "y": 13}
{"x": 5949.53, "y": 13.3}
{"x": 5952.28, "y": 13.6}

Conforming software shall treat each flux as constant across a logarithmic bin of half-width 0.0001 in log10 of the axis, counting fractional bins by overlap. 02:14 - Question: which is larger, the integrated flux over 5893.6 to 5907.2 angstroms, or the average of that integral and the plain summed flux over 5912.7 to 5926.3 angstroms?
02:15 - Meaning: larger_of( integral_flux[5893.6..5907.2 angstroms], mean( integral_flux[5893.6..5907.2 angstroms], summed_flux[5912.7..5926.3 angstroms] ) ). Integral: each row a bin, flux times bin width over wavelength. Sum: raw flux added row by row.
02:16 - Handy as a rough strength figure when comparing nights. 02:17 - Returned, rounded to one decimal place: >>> 159.0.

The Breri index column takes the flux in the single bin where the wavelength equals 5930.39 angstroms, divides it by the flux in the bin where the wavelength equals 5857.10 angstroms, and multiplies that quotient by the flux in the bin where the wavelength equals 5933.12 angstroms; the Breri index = 14.9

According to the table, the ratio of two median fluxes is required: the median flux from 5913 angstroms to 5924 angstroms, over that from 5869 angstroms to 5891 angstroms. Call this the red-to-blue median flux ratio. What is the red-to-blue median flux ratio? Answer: 1.040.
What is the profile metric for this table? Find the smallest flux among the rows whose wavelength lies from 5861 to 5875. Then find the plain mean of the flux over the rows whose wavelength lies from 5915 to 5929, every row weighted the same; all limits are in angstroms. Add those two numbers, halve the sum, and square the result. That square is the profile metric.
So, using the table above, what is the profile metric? 172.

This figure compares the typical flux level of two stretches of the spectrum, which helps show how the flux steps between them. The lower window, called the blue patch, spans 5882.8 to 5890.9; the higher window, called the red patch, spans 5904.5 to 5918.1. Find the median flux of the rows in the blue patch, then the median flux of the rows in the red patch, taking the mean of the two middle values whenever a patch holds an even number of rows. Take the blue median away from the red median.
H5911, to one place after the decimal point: 1.7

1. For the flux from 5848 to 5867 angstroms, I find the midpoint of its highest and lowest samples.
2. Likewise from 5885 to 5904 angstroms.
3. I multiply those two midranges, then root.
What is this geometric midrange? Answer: 12.3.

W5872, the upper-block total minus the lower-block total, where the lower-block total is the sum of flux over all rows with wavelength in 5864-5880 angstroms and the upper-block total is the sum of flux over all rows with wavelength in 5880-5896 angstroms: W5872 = -11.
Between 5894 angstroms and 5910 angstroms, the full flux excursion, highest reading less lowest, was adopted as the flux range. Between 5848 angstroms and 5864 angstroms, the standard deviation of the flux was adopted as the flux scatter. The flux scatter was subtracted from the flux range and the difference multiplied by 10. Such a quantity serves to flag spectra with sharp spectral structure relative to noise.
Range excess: 22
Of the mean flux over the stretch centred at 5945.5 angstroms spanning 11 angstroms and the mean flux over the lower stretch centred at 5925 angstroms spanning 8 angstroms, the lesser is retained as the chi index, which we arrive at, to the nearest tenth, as 13.0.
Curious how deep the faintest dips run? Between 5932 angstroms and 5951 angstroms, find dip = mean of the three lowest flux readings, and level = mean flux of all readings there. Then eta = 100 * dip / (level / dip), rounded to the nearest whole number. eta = 1265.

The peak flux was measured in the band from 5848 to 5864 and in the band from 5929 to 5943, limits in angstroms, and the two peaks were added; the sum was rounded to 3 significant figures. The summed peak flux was 27.4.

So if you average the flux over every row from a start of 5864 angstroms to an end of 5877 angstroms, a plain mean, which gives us 13.1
